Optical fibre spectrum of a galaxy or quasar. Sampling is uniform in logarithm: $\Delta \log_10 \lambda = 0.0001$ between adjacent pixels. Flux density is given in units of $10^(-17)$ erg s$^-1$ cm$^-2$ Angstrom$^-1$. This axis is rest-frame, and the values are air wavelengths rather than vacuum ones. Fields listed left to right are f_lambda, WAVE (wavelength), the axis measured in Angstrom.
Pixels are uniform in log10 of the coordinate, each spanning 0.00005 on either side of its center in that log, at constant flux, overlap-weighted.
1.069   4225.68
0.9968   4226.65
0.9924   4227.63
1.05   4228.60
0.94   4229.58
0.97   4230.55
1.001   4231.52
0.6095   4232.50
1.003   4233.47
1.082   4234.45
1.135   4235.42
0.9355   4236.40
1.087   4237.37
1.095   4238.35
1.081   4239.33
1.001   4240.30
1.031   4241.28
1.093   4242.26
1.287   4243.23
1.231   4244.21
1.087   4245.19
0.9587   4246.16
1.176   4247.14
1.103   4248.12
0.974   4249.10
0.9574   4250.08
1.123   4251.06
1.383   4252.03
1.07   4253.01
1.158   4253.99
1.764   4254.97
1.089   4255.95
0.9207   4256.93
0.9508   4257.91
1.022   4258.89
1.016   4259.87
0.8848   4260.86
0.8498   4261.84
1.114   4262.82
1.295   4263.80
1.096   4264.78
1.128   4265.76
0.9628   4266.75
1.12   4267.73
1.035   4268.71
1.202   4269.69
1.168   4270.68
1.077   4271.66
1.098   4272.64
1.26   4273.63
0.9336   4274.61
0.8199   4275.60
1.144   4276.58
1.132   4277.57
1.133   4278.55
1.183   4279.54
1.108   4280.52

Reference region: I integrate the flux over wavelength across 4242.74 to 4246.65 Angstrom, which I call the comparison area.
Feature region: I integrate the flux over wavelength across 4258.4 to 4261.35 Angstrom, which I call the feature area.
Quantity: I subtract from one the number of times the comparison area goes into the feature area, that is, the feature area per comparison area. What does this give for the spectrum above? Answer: 0.36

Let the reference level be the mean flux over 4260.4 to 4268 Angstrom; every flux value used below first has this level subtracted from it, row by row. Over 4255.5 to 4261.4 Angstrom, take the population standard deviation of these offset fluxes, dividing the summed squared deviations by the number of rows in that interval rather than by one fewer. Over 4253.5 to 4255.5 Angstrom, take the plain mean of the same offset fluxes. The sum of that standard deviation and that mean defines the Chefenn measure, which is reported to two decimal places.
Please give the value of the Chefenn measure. 0.47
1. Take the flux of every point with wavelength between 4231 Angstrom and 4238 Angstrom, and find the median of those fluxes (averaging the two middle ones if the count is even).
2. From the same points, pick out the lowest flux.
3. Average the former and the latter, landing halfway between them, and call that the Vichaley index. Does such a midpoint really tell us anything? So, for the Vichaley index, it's 0.81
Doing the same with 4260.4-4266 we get 0.98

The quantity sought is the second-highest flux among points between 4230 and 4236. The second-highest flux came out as 1.082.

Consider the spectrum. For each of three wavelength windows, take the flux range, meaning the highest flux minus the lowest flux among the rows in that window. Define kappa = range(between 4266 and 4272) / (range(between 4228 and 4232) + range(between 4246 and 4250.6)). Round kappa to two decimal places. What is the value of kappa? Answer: 0.73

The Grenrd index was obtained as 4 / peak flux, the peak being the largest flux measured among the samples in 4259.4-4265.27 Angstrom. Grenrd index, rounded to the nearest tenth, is 3.1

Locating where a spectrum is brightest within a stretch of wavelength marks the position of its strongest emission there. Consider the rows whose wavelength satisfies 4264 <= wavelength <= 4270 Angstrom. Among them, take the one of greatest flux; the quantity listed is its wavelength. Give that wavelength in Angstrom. 4269.69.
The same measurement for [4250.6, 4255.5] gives 4254.97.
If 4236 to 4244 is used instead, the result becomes 4243.23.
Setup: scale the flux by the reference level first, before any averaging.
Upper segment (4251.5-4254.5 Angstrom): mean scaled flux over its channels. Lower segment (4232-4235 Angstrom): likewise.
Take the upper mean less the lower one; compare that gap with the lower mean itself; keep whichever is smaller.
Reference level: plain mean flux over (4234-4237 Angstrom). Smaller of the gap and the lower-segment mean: 0.29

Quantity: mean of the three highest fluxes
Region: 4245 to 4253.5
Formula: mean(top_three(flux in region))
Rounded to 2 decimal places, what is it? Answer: 1.23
